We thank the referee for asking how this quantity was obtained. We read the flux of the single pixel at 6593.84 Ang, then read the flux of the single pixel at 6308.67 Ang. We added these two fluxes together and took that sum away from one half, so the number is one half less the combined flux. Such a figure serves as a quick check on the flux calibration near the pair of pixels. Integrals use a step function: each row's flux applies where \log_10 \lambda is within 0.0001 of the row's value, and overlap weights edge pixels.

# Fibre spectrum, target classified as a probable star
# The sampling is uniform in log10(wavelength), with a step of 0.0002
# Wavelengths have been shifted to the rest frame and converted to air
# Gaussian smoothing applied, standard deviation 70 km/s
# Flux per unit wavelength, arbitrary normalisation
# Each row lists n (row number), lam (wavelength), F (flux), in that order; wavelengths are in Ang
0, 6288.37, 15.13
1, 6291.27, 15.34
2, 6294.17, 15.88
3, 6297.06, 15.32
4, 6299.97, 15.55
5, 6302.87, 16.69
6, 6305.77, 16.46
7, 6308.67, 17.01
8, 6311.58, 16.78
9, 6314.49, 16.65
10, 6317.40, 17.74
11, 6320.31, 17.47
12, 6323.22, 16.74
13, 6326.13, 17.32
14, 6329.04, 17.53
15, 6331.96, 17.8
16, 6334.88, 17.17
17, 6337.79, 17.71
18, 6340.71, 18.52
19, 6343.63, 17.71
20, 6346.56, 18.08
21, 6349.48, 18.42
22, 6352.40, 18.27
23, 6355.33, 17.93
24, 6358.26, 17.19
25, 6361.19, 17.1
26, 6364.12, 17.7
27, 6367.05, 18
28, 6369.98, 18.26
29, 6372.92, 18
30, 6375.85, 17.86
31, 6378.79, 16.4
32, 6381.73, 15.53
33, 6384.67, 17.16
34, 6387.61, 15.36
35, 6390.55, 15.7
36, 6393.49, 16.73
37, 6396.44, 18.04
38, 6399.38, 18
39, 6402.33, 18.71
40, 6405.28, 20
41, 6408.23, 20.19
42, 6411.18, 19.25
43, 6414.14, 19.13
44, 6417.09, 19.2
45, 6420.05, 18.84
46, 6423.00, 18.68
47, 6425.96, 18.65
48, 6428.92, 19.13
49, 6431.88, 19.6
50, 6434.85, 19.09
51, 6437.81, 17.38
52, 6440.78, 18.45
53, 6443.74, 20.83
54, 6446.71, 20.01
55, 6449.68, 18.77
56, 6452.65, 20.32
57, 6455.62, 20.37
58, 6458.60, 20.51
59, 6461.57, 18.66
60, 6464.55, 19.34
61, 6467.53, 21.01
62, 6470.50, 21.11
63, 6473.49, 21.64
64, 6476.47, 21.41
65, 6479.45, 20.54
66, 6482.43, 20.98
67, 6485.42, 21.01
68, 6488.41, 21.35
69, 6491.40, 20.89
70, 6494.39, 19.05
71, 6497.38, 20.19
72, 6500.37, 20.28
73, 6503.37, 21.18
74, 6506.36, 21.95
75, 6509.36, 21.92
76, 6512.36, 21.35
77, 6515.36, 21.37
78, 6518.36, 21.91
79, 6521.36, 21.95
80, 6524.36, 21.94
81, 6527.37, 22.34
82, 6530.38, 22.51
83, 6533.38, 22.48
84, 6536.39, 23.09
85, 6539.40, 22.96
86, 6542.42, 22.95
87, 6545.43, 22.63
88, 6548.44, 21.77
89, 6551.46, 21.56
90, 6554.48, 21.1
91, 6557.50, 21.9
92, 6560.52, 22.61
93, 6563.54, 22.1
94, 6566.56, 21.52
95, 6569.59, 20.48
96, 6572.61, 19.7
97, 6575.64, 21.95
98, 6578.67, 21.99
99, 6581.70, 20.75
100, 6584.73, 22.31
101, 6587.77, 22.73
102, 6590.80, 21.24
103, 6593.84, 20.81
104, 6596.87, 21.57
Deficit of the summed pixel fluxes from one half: -37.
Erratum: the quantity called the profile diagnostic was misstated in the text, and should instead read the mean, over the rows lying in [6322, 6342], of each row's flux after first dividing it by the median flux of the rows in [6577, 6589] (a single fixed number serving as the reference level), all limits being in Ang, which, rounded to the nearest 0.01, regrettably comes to 0.79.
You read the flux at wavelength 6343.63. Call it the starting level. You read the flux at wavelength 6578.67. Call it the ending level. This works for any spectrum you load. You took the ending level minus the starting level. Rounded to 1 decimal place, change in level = 4.3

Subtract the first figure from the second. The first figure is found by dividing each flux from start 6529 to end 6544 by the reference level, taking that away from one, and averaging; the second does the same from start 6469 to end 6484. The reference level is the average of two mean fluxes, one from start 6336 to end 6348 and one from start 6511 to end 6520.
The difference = 0.084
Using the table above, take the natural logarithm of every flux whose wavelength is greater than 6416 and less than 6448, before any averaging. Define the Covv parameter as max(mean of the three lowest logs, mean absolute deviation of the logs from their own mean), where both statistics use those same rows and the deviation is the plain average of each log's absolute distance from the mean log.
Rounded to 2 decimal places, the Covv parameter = 2.90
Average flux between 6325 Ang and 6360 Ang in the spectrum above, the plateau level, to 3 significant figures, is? 17.8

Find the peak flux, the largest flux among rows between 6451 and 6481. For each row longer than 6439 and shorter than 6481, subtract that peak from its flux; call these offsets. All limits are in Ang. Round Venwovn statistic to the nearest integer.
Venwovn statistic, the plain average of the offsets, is -1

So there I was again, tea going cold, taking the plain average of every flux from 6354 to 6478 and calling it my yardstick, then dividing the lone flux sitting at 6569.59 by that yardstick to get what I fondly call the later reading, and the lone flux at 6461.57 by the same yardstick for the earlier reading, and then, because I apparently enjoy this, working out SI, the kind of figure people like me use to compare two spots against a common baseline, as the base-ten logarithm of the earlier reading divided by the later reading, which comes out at -0.040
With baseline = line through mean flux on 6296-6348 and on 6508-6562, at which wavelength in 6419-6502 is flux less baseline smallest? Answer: 6437.81 Ang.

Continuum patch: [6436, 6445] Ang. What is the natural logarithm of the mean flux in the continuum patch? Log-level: 2.94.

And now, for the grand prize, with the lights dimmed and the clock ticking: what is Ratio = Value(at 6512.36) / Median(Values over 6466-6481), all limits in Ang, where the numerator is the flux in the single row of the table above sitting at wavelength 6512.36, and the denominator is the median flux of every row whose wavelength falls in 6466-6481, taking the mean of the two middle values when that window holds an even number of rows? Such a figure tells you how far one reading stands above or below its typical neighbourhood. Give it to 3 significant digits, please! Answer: 1.01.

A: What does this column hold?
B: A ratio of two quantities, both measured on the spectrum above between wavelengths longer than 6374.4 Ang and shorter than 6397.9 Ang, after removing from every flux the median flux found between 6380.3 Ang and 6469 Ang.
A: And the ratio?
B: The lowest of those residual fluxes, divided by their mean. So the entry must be 1.5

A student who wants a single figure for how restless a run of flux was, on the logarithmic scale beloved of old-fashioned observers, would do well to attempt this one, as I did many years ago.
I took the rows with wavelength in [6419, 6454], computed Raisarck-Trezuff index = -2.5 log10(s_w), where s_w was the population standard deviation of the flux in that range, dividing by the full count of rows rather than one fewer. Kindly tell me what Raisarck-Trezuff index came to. 0.13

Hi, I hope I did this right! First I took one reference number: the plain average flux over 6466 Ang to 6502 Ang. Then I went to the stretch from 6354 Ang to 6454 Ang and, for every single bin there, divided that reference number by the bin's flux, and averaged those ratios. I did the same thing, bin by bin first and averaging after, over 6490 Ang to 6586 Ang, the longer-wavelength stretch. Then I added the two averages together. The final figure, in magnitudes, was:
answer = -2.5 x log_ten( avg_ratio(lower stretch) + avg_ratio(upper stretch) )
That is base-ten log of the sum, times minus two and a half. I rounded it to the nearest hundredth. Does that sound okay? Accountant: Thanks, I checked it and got -0.81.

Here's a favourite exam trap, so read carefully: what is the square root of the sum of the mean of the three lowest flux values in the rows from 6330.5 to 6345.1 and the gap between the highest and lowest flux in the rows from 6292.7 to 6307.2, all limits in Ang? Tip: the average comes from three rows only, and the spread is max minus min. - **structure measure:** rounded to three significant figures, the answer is 4.35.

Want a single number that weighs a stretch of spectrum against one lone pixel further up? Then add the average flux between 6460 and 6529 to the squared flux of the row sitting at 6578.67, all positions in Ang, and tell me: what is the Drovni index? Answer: 505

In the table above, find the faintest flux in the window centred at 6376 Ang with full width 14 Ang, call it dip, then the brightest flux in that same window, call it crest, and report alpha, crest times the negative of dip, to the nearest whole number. -284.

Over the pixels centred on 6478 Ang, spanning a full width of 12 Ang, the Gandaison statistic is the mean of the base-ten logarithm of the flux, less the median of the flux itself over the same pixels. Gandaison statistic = -19.9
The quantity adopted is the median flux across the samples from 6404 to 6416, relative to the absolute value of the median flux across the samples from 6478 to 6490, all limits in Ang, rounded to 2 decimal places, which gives 0.93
